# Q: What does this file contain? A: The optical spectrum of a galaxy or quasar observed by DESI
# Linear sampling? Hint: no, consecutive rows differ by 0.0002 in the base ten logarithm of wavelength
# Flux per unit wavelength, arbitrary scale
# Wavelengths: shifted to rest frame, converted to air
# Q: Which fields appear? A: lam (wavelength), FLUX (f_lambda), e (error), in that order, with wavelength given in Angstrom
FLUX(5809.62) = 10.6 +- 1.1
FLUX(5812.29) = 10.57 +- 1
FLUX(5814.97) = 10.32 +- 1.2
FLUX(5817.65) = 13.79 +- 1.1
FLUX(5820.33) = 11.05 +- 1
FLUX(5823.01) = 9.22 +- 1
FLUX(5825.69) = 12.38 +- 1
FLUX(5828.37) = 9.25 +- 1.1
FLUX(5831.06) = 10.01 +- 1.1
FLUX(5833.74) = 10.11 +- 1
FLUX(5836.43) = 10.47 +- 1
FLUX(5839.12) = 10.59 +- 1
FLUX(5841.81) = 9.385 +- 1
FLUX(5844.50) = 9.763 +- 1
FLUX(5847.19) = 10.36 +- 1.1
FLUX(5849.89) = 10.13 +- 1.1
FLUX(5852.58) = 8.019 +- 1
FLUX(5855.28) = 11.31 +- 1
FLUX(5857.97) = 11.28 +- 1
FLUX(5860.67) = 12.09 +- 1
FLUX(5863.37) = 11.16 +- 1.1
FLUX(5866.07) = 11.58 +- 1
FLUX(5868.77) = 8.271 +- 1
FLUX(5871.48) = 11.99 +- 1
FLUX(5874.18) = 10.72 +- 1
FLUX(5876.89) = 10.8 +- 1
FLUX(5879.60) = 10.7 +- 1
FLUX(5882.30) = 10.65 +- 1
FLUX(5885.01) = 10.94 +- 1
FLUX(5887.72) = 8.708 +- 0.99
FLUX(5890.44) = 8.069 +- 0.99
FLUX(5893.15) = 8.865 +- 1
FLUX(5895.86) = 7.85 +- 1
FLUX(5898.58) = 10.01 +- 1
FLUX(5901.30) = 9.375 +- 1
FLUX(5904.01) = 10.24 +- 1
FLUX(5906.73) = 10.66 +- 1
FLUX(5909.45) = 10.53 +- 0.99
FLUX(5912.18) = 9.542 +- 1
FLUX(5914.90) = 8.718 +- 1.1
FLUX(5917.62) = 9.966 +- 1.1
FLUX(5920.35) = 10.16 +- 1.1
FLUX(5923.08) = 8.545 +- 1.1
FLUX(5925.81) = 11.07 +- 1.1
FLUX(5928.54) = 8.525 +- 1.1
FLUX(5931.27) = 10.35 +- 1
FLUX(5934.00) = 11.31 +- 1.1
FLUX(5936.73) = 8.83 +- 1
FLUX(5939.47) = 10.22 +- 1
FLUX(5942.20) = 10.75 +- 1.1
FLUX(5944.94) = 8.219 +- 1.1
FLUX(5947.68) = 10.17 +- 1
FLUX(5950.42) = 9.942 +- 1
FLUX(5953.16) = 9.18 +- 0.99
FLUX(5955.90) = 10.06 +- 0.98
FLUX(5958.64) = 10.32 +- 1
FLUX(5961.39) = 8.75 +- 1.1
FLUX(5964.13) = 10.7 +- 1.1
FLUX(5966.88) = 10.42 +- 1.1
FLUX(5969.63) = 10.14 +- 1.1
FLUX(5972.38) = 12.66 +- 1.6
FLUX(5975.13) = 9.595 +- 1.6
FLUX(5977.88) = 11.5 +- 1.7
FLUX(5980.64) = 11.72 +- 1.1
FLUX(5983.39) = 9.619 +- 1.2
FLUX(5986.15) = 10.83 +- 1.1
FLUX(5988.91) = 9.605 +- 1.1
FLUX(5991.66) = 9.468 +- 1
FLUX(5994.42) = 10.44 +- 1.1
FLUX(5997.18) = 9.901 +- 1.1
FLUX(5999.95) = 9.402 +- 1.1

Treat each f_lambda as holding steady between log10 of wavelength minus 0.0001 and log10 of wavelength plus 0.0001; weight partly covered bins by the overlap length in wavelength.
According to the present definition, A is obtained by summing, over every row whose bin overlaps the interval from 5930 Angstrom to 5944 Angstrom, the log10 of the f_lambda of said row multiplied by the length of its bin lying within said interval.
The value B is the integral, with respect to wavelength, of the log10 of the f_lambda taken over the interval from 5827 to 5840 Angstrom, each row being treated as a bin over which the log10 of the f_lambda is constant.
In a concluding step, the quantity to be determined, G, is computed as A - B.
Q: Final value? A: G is 1.1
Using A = 14.1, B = 13.0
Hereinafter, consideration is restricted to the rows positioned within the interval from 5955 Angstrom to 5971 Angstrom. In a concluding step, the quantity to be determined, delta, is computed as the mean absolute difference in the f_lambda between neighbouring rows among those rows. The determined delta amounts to 0.9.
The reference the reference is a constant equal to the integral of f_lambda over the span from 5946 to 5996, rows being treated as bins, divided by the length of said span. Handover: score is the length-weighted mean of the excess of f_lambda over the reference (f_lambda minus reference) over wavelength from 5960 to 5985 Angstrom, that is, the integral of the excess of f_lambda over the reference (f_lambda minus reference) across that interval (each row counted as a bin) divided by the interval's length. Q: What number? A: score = 0.3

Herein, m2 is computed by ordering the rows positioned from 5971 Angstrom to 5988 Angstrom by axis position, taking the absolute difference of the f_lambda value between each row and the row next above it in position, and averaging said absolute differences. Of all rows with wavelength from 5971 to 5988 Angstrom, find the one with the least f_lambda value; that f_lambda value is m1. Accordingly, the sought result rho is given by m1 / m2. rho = 5.6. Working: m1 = 9.595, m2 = 1.70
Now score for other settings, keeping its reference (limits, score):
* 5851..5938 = -0.2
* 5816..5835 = 0.6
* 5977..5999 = 0.1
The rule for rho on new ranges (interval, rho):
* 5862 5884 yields 6.5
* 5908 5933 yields 5.8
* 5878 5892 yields 10.1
